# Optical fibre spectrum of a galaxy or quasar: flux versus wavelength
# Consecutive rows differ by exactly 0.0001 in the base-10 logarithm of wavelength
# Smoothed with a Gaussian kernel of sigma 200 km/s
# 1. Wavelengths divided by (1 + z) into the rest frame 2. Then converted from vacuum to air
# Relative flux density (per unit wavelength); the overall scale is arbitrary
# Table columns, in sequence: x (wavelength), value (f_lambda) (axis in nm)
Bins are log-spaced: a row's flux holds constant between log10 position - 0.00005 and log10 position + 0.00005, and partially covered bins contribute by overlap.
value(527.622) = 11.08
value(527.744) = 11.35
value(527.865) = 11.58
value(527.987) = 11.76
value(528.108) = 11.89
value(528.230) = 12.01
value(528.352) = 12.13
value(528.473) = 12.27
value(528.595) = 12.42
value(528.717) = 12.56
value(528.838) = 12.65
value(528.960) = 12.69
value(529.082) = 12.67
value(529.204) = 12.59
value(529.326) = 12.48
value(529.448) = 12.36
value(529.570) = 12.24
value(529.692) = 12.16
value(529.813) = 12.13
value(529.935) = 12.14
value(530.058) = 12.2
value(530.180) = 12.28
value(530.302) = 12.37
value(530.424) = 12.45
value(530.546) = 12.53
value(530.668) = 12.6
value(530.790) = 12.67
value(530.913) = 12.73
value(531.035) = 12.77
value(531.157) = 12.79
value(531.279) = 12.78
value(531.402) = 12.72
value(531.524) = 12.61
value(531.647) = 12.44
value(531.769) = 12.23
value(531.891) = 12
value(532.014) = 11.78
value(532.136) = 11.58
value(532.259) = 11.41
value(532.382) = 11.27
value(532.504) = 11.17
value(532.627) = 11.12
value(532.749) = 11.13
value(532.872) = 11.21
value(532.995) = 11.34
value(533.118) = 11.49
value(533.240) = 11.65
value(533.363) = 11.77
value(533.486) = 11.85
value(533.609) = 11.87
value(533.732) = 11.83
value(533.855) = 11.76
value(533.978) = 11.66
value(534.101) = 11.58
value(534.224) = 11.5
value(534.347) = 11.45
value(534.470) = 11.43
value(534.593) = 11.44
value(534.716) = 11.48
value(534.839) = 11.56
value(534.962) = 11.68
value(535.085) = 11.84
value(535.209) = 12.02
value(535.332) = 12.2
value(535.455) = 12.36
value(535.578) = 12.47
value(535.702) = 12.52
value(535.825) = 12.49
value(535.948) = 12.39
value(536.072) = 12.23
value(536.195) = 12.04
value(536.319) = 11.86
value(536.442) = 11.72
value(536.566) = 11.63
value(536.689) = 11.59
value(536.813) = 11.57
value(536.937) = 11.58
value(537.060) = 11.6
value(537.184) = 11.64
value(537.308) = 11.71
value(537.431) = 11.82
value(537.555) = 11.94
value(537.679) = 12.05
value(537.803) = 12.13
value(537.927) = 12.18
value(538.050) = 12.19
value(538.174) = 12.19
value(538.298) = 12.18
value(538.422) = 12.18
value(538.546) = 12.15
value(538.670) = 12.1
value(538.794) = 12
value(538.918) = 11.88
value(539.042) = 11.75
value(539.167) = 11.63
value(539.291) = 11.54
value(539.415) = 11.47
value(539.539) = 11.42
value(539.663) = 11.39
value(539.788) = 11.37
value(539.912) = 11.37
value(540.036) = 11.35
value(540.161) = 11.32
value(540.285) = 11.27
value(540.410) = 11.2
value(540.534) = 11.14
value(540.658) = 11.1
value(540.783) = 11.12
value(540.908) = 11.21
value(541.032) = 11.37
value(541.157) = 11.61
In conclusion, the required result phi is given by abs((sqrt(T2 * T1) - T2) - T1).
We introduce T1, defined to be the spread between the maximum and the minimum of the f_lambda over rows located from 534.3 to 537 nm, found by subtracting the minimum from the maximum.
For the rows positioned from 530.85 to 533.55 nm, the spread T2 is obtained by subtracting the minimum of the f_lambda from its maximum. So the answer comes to 1.41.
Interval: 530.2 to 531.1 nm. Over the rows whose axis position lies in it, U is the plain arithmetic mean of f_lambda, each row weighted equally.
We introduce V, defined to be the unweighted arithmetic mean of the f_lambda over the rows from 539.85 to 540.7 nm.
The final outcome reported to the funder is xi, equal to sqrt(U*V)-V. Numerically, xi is 0.7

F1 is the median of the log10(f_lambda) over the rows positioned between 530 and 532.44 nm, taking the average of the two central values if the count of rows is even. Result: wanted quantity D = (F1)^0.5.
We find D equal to 1.05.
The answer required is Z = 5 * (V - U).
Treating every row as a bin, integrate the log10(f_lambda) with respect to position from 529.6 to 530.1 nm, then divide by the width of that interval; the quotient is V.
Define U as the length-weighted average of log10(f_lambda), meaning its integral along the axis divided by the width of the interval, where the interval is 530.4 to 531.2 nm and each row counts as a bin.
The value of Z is -0.09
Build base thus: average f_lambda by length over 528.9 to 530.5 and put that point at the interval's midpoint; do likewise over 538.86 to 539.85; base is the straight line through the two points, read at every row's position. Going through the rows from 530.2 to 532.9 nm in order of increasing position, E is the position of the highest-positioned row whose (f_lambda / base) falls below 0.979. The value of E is 532.872 nm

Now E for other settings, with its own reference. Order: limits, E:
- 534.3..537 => 534.839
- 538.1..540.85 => 540.783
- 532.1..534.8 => 534.716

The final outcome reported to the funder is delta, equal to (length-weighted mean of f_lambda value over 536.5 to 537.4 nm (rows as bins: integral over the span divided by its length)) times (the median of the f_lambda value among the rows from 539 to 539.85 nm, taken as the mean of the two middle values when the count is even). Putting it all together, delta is 133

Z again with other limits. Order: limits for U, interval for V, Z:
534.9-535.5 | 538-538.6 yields 0.03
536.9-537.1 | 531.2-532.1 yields 0.12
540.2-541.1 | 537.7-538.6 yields 0.18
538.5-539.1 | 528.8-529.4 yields 0.10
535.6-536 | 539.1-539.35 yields -0.18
